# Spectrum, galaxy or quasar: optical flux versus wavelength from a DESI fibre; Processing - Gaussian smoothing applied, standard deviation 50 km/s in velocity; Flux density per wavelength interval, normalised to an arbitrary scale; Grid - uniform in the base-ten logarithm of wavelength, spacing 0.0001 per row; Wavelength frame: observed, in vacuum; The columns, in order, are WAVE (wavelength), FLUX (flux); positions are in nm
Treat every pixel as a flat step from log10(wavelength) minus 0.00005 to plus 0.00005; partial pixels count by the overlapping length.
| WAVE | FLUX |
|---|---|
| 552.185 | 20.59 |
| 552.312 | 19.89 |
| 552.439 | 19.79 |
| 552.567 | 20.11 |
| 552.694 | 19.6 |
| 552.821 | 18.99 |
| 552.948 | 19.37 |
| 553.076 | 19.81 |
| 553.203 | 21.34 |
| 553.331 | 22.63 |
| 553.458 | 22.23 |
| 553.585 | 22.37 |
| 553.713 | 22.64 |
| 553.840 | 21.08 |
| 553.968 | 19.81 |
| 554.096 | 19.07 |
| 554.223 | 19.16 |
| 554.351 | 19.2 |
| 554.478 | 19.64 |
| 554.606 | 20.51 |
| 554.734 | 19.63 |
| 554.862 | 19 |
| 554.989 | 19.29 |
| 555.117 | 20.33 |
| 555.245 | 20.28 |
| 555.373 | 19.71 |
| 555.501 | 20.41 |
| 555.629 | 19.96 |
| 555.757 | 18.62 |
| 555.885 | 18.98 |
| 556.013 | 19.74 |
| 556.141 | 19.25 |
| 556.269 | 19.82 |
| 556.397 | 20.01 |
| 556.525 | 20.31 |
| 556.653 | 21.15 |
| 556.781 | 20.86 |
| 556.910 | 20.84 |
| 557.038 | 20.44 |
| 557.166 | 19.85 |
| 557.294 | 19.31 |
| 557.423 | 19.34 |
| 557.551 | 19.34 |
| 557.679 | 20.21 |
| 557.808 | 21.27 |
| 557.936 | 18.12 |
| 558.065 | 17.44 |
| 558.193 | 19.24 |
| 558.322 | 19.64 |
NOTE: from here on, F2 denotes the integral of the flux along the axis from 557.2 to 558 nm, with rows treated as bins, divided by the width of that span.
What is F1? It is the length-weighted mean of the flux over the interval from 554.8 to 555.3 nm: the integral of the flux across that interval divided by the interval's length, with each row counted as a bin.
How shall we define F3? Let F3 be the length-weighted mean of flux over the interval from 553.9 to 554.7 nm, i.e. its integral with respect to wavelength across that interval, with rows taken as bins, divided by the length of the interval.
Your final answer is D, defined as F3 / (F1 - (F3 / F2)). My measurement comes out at 1.04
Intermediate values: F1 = 19.73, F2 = 19.6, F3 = 19.6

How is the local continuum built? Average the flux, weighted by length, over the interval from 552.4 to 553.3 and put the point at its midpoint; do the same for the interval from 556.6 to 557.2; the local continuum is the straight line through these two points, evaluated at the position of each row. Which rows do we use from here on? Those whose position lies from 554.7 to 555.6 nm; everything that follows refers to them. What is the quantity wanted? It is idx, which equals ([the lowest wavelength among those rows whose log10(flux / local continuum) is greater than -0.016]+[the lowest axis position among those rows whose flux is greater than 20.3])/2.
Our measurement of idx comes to 554.93 nm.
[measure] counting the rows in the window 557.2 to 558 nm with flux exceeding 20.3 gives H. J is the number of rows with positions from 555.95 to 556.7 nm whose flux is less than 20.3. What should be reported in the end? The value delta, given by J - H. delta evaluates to 3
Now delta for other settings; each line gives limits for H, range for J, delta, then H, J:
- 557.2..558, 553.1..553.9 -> -1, 1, 0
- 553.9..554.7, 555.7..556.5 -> 5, 1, 6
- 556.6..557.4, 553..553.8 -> -3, 4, 1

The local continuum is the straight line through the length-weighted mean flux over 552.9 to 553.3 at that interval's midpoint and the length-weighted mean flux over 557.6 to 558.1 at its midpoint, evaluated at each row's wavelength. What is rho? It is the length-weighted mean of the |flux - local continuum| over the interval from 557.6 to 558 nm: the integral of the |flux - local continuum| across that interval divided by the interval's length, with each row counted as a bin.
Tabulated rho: 1.3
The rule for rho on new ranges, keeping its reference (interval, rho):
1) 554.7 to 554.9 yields 0.7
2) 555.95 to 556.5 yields 0.3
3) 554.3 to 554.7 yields 0.6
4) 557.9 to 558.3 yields 1.0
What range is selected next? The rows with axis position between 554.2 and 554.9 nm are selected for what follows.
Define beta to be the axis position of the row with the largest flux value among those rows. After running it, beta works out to 554.606 nm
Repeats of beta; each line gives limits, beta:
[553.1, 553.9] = 553.713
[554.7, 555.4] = 555.117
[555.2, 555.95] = 555.501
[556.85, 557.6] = 556.910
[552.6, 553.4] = 553.331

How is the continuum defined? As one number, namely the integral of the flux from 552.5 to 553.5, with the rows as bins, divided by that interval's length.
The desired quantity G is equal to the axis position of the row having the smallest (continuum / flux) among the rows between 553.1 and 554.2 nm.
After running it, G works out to 553.713 nm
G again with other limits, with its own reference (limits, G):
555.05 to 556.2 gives 555.501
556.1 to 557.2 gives 556.653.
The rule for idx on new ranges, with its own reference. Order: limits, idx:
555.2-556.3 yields 555.37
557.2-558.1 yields 557.74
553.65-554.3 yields 553.71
